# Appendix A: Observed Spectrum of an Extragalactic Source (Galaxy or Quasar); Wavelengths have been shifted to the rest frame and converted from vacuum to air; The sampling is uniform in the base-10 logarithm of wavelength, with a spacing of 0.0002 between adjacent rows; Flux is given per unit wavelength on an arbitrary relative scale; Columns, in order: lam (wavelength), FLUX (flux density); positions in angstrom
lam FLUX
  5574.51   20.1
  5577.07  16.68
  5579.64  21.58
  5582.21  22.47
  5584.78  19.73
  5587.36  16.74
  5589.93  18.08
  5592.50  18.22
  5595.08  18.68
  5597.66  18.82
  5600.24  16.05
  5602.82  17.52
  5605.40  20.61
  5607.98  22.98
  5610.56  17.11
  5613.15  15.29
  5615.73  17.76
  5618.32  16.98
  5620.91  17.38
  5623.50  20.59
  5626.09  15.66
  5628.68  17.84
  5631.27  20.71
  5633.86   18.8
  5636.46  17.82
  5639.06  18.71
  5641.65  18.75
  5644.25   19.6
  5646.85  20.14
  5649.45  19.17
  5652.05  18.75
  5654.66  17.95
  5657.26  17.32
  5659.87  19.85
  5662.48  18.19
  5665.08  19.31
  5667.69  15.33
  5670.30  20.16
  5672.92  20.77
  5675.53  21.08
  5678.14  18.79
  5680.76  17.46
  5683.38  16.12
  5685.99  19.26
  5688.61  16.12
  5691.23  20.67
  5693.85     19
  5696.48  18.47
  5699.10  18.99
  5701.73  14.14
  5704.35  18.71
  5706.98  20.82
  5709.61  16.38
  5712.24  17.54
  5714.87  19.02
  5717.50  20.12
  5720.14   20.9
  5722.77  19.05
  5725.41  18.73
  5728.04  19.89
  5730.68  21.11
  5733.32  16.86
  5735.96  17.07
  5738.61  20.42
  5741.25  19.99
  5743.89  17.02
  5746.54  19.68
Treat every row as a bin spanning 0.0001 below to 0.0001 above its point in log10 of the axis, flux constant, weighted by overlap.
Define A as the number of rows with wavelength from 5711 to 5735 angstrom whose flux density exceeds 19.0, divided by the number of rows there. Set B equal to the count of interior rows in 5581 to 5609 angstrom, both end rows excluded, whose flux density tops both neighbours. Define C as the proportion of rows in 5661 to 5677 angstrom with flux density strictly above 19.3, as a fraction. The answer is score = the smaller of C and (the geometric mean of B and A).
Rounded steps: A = 0.7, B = 1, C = 0.67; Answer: 0.67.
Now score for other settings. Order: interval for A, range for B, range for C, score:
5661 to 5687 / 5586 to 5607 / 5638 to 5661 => 0.33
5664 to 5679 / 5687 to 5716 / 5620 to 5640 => 0.25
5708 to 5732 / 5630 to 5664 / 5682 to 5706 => 0.11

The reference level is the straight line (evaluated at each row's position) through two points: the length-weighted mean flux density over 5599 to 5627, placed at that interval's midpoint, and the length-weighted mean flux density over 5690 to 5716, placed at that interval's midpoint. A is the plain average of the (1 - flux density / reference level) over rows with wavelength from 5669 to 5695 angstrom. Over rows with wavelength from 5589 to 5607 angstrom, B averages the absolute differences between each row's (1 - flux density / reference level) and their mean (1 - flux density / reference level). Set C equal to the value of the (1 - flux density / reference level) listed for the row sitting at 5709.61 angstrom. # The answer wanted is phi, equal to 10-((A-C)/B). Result 12.8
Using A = -0.036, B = 0.051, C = 0.11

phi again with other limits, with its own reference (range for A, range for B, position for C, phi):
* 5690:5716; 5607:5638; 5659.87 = 9.0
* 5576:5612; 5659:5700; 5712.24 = 11.4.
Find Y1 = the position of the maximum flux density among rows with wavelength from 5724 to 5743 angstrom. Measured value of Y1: 5730.68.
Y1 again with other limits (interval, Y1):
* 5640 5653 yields 5646.85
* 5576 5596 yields 5582.21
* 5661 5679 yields 5675.53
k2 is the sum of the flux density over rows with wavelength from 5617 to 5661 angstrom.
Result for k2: 316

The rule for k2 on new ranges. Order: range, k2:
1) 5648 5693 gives 316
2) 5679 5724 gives 313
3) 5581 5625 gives 315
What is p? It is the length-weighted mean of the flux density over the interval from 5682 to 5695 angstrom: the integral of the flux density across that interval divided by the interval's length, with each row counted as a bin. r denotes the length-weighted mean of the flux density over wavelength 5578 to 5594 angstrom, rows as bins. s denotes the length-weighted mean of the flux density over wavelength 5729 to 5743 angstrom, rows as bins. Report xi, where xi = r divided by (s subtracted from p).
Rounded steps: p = 18.2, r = 19.4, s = 19.0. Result -24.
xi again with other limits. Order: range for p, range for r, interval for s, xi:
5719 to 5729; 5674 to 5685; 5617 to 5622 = 7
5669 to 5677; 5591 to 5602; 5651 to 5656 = 8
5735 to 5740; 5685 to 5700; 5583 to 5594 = 39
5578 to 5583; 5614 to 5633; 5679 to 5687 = 5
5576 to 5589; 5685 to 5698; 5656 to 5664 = 20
